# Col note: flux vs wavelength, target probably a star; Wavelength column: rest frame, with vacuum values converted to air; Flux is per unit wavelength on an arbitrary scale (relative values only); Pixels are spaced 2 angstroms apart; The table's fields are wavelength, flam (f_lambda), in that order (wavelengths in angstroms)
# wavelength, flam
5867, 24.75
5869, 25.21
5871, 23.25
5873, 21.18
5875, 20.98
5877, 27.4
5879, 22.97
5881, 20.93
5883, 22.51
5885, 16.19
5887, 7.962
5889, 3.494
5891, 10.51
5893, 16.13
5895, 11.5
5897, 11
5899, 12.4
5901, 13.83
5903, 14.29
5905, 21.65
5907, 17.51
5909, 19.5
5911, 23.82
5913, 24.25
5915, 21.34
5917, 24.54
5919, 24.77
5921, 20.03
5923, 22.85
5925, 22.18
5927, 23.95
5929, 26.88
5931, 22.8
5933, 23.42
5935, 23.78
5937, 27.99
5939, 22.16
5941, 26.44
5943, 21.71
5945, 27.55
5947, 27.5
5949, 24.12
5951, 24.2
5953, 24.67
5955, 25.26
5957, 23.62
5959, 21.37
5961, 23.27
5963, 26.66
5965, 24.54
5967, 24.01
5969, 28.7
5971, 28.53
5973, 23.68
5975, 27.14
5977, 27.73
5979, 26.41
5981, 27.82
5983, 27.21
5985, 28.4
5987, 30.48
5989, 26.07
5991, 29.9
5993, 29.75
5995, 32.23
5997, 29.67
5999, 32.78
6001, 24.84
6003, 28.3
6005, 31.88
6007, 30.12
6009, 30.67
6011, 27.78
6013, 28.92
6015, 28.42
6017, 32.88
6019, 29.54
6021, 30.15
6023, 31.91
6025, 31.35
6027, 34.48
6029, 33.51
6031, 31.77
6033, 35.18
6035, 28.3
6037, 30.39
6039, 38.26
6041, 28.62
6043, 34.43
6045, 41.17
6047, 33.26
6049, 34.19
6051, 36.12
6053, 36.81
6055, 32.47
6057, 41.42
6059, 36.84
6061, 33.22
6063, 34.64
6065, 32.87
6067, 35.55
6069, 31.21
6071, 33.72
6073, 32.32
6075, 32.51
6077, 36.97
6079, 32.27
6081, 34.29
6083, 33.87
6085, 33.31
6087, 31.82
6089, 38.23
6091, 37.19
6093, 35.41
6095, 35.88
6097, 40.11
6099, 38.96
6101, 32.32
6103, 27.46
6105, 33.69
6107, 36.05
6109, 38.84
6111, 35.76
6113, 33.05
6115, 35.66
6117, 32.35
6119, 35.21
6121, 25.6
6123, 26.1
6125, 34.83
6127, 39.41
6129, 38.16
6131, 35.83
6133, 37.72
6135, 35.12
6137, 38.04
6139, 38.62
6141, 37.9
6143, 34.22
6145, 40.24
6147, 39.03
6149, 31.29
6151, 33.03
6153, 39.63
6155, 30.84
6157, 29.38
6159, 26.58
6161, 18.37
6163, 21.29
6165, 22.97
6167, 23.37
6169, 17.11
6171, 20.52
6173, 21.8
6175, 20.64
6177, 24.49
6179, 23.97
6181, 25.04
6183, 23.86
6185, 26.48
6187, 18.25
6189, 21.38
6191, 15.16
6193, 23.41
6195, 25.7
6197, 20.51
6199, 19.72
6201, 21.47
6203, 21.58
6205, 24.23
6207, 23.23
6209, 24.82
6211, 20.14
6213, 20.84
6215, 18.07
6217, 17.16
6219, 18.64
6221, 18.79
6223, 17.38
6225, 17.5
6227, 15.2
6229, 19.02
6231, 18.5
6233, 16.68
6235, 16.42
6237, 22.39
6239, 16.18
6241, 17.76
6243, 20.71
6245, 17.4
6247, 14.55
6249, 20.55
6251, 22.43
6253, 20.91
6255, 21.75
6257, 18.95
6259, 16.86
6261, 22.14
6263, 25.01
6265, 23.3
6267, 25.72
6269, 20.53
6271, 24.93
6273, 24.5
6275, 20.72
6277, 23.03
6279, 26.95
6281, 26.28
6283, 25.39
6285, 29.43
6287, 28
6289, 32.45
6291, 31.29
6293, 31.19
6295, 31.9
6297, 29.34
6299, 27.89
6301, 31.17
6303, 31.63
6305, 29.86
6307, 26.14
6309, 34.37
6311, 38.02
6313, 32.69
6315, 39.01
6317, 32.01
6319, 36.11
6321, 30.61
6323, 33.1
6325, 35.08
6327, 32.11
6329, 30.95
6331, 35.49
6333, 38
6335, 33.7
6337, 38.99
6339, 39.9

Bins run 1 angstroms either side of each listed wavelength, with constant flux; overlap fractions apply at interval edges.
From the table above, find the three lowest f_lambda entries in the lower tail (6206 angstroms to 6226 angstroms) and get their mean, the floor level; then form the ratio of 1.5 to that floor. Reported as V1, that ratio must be 0.086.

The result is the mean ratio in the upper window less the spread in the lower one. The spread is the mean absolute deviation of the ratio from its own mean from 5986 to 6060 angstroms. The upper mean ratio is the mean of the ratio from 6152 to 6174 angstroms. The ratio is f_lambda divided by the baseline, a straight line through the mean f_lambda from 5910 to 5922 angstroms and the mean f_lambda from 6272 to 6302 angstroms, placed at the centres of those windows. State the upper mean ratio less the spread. 0.83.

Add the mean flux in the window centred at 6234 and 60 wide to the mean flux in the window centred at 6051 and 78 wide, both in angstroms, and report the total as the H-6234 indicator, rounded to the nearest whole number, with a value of 53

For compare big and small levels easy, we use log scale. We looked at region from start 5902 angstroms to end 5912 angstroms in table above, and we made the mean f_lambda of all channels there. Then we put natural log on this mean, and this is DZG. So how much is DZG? 3.0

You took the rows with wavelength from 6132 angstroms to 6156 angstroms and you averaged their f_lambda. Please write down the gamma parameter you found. 36.3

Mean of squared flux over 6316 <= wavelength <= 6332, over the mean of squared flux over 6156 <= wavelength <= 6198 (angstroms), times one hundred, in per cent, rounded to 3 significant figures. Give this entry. 215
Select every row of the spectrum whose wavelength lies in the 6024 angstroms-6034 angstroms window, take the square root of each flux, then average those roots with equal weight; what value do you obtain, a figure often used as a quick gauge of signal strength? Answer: 5.8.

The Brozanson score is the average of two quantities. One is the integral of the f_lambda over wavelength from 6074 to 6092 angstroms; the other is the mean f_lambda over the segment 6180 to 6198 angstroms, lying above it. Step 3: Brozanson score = 322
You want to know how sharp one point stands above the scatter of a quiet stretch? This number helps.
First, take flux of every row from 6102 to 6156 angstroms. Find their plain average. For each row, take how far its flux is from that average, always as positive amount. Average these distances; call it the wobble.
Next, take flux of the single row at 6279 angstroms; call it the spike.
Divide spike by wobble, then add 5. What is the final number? 14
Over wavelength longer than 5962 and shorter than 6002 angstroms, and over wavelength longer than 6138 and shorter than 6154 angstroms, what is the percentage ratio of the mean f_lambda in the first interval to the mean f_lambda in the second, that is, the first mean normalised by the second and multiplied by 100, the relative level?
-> 76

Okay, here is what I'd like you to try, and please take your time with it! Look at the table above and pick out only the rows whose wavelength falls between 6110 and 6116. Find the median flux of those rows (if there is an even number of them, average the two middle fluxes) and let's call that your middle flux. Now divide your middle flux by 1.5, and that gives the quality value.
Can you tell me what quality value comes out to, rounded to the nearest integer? 24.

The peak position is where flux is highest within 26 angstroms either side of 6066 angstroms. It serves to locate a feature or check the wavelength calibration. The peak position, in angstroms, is 6057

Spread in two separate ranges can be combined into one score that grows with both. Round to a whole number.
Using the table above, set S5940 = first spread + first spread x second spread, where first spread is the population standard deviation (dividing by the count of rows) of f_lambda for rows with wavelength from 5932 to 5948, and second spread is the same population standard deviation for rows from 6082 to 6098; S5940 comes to 9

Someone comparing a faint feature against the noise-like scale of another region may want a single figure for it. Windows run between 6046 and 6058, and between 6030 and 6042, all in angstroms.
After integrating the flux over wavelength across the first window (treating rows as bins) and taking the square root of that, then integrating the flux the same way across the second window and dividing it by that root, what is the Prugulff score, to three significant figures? 18.6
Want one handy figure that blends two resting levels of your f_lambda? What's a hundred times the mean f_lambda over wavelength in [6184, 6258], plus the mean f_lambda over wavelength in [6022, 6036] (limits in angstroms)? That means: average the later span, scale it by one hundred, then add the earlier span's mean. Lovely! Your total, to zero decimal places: 2016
